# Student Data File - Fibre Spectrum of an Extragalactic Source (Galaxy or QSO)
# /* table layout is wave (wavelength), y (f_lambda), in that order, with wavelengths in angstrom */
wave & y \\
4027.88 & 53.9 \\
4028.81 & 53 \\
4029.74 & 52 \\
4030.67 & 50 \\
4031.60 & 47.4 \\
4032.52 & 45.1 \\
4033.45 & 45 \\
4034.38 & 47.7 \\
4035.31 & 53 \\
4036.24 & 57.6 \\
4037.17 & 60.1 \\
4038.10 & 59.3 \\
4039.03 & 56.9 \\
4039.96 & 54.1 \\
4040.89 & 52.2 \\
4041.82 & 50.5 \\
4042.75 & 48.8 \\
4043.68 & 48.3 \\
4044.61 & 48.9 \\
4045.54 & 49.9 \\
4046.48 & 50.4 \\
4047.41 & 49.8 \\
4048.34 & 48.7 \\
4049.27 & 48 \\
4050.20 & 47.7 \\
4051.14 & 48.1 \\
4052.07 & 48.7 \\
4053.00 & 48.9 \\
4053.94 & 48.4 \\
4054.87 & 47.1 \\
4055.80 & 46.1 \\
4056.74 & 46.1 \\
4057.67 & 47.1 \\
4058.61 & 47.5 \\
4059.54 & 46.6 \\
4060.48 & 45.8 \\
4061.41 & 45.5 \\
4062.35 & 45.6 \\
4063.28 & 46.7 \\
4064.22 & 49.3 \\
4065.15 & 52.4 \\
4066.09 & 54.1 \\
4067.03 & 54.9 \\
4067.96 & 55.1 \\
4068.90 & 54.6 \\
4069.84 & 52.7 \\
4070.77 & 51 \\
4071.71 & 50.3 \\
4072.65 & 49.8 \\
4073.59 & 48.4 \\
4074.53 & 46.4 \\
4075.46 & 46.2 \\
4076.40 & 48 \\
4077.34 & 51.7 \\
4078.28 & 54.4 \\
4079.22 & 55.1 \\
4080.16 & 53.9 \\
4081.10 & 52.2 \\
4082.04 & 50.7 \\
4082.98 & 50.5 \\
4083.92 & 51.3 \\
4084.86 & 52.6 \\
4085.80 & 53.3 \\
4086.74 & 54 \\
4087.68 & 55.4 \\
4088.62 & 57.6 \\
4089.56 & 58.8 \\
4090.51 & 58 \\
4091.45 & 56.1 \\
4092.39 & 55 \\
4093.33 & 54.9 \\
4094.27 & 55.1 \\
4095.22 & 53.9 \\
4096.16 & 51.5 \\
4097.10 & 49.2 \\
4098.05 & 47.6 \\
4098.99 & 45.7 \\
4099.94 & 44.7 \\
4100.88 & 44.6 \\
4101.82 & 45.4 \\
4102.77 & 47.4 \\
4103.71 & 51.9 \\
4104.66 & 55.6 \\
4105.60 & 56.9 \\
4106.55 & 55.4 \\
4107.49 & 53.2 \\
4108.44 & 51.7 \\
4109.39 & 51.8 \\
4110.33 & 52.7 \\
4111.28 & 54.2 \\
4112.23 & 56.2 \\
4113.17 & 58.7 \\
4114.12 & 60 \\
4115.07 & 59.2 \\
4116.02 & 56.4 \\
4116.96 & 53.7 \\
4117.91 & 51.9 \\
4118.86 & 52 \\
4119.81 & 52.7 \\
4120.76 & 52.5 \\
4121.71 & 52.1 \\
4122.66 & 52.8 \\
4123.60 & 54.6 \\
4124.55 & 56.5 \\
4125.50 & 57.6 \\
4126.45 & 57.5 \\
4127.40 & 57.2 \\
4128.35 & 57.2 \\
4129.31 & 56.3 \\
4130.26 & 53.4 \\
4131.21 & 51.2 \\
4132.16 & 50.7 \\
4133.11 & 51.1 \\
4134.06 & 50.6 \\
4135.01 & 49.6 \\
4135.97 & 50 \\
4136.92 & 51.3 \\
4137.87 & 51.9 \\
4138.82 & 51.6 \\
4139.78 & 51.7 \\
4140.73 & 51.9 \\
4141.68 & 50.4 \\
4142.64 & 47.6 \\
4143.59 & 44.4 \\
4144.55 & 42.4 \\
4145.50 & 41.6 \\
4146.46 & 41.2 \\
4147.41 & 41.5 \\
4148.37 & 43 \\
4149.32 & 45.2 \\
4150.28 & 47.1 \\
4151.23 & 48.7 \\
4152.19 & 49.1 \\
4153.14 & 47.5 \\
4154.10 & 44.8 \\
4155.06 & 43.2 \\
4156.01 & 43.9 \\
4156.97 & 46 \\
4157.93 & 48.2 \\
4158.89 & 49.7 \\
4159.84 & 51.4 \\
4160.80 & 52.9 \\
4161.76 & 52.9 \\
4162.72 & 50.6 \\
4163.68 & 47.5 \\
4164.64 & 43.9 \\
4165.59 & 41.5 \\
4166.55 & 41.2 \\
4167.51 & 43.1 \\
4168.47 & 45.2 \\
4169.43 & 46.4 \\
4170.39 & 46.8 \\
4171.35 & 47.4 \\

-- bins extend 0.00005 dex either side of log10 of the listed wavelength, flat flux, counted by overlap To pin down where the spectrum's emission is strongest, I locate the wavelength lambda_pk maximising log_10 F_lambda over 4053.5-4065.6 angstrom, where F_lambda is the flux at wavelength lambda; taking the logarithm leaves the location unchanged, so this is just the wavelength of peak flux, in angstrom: 4065.15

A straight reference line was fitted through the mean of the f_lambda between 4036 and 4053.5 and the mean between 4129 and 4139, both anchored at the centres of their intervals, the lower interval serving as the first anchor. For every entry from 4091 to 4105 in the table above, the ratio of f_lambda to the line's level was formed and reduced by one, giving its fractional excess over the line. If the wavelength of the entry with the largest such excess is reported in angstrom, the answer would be 4091.45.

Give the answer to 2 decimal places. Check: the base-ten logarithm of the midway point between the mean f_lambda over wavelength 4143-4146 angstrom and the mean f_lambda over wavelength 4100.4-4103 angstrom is 1.65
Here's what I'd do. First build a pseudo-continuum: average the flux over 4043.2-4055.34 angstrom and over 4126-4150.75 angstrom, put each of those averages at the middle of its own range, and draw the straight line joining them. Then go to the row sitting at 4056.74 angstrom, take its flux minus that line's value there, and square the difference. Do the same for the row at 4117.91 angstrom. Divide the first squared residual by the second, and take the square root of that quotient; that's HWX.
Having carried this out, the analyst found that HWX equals 1.0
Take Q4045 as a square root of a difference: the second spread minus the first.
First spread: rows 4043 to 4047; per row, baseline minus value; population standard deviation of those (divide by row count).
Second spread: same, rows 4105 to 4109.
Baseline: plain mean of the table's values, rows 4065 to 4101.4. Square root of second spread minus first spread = 1.1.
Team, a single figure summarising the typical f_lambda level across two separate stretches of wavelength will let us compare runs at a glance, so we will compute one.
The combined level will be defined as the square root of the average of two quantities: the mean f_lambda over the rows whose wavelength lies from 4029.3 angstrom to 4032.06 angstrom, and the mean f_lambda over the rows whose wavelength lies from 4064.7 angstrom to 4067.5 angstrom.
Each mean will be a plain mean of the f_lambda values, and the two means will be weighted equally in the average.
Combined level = 7.20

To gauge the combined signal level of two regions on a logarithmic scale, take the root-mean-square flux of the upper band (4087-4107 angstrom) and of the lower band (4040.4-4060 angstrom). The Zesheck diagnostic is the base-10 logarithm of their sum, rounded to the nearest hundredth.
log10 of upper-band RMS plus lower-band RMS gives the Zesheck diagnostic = 2.00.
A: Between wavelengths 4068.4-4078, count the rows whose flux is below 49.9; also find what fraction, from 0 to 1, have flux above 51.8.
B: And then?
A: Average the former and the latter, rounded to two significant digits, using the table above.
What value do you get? 2.6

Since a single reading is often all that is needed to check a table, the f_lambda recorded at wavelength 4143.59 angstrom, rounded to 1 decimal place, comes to 44.4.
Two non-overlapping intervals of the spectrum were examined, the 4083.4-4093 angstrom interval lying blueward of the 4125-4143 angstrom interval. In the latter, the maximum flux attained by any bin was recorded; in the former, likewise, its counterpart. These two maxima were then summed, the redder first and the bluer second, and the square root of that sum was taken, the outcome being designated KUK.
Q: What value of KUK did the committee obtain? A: 10.8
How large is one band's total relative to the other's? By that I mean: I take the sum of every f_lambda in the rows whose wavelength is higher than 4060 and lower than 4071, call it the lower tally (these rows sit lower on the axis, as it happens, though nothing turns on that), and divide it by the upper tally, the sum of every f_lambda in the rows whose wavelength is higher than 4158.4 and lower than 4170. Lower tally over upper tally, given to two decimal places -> 1.07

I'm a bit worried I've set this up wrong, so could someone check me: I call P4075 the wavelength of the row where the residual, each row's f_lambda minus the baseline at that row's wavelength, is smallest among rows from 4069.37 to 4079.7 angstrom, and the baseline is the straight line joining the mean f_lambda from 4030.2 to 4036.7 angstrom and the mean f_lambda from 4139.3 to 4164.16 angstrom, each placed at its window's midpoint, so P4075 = 4075.46 angstrom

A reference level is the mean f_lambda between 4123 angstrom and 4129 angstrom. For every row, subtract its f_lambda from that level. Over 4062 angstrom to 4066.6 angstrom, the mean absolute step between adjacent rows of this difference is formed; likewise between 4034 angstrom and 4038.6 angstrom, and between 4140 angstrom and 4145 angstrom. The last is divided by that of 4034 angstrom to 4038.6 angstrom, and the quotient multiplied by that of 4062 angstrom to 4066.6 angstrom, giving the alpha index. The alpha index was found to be 1.5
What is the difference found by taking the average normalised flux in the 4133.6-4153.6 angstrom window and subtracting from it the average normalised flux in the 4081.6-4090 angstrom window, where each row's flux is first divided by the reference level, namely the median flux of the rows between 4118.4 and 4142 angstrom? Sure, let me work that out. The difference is -0.12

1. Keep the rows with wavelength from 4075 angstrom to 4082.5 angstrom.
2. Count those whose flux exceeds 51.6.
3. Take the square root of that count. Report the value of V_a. 2.2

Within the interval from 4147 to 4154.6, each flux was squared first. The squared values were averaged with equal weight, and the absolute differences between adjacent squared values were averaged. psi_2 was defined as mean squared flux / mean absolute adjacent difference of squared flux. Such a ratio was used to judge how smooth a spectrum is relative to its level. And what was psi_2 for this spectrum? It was 14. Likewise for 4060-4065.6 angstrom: 16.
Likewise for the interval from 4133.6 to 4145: 21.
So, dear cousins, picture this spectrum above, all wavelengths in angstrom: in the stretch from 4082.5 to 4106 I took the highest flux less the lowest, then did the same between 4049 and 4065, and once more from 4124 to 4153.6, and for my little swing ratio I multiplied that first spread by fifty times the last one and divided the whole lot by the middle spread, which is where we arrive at 3064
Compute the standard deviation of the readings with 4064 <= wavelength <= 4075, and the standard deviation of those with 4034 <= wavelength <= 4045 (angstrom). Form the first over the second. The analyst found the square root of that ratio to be 0.80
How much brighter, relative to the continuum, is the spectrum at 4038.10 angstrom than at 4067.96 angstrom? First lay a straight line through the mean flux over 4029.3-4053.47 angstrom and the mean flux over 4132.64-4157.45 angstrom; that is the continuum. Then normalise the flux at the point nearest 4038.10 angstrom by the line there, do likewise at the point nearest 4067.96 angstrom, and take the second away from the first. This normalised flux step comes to 0.061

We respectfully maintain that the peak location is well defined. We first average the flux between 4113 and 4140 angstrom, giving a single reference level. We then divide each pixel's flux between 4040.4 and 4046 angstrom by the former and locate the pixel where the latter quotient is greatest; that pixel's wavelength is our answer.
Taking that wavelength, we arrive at 4040.89 angstrom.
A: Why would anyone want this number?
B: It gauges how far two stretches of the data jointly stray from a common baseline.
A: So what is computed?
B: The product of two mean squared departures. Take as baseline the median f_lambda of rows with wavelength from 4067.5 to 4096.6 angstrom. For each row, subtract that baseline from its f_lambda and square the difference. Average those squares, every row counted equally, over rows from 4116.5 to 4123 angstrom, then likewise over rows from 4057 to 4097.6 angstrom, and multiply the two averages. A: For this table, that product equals 15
